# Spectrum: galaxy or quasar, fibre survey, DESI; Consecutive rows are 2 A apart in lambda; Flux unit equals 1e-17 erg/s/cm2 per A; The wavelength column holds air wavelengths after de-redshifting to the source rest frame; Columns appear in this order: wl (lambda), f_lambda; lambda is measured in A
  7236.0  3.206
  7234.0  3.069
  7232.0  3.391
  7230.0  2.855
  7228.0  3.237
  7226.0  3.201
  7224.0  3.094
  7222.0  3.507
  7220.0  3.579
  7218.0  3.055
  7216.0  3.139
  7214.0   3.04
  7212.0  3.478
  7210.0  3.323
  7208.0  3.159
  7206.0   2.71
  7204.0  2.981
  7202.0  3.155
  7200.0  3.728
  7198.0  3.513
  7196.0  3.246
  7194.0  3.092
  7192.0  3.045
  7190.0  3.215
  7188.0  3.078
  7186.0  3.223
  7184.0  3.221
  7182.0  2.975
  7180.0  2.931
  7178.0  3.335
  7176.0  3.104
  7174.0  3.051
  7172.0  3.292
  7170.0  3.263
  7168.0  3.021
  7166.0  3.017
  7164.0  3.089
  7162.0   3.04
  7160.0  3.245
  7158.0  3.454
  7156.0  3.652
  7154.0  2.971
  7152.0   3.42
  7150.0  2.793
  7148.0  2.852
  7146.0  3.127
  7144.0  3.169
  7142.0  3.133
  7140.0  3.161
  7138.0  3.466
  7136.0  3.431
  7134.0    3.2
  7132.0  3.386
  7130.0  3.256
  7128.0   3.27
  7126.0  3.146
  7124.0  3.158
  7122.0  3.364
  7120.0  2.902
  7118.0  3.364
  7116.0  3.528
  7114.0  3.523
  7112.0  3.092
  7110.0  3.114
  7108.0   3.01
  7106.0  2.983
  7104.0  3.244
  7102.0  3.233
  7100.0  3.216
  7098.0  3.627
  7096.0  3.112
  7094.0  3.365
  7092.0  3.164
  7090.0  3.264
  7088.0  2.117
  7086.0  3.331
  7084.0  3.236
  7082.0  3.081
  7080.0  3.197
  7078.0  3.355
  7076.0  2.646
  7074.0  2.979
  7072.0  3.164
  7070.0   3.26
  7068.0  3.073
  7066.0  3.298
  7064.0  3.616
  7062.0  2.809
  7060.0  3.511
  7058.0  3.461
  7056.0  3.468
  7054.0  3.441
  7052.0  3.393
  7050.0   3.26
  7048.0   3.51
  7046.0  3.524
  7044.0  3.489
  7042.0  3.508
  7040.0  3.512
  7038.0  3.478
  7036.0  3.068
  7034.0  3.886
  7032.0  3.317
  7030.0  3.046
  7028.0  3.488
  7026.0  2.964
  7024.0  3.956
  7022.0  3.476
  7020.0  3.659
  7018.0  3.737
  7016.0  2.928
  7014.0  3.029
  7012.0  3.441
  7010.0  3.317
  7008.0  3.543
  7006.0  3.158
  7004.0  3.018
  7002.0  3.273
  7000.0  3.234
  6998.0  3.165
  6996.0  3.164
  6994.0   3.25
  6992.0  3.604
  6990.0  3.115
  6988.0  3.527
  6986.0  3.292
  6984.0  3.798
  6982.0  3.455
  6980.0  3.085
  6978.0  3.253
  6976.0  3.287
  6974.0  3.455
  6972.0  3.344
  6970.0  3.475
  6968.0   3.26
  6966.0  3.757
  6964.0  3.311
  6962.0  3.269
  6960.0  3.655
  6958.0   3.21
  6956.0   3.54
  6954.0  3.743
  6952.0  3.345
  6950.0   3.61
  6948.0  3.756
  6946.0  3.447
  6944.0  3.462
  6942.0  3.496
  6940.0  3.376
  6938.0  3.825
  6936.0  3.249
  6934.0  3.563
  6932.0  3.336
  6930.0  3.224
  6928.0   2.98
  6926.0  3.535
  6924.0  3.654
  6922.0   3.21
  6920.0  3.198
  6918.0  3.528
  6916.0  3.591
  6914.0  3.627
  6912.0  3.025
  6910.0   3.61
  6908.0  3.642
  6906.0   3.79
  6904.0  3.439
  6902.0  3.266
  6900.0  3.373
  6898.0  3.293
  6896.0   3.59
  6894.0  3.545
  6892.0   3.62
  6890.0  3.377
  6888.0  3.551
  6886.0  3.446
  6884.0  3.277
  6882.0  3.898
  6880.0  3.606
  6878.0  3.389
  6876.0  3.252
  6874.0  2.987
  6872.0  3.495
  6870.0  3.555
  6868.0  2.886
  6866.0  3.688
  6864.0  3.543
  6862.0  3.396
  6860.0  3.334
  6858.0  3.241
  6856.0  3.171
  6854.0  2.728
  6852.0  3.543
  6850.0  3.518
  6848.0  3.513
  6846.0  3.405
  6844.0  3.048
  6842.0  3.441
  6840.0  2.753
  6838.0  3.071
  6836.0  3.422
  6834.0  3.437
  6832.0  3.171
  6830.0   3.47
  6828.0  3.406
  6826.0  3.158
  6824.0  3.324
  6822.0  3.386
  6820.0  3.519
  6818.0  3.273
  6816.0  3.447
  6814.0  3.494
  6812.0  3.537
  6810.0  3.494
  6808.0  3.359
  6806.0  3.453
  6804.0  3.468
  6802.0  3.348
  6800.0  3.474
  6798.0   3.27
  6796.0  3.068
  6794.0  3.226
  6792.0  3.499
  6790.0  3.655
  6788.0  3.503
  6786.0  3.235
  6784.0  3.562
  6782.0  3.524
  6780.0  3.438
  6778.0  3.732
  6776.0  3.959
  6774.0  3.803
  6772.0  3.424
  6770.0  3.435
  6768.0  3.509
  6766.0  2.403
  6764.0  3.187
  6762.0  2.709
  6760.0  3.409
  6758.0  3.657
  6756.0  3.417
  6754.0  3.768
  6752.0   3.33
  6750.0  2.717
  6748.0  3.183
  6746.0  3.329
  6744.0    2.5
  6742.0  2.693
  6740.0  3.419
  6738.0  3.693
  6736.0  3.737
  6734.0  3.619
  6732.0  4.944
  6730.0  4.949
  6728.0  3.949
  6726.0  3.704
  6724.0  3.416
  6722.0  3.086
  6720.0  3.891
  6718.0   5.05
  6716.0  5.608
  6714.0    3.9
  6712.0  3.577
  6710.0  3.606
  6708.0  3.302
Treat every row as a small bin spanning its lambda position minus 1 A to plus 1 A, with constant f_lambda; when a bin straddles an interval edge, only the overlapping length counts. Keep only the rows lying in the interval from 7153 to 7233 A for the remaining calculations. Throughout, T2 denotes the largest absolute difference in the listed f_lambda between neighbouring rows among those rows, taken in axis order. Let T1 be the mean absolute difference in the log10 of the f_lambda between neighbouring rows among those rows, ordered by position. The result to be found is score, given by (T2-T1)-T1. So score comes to 0.62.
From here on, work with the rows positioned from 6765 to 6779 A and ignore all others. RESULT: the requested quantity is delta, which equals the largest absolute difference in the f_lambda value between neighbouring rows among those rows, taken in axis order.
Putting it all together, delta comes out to 1.11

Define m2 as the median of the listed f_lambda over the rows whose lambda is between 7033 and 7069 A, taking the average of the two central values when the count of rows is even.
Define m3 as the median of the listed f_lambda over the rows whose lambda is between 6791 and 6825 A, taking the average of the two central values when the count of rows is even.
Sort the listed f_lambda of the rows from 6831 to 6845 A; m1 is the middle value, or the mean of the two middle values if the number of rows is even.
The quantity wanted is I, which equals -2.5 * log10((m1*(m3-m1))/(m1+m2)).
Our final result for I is 2.2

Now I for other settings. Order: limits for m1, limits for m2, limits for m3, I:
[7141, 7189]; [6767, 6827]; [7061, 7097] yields 3.8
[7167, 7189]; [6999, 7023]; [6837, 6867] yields 2.1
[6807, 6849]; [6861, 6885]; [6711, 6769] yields 3.2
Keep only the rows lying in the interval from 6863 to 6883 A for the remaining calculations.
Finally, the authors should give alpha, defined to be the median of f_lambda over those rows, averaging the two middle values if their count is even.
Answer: 3.52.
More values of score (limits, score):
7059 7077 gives 0.71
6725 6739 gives 1.23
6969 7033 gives 0.92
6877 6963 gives 0.56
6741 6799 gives 1.01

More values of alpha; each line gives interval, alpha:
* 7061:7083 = 3.16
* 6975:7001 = 3.25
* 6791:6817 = 3.45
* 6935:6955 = 3.48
